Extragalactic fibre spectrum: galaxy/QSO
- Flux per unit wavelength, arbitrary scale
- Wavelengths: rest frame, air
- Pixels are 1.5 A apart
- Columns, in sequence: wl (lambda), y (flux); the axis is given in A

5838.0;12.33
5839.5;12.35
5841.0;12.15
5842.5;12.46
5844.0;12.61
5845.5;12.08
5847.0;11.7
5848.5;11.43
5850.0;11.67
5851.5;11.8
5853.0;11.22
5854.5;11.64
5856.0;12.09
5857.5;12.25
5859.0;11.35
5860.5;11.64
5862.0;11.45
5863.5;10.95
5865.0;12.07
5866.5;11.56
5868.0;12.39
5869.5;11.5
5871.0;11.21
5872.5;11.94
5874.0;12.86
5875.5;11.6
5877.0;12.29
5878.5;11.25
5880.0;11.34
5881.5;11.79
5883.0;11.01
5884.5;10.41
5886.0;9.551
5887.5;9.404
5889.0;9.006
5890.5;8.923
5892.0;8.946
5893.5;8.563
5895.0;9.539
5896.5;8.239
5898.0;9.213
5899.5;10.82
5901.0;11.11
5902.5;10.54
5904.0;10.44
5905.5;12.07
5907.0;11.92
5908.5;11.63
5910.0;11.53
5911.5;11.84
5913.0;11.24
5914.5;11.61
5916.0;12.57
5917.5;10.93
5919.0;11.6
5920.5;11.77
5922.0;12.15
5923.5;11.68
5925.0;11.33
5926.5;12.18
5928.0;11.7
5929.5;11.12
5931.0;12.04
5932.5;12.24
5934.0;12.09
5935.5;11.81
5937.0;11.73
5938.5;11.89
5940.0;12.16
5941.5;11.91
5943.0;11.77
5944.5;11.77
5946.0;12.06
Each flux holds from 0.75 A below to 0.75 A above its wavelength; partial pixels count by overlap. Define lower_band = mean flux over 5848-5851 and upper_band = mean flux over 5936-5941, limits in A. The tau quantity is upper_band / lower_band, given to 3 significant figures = 1.03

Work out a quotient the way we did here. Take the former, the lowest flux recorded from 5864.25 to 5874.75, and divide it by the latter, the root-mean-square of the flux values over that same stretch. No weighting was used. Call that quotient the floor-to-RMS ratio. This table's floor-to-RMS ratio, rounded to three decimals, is 0.939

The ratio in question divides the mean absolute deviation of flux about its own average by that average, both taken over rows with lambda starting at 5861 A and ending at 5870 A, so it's 0.033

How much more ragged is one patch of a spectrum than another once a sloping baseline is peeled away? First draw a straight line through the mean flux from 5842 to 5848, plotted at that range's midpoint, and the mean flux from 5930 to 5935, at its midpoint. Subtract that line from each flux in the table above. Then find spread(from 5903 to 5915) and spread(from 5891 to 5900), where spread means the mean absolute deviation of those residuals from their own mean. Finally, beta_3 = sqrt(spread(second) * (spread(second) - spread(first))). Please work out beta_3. 0.43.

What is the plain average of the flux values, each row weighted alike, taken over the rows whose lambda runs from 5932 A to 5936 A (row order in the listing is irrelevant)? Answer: 12.0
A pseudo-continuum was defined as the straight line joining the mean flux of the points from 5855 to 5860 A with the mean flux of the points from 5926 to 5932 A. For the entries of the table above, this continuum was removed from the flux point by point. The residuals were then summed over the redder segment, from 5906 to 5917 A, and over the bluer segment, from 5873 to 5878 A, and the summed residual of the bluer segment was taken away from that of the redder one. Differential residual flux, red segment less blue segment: -1.4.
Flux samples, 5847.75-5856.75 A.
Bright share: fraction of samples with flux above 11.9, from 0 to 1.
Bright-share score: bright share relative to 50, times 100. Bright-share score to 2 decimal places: 0.33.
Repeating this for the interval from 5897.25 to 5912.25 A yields 0.40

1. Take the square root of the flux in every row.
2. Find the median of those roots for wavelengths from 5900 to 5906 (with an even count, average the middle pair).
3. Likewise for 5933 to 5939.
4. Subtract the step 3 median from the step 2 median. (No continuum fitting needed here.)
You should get -0.15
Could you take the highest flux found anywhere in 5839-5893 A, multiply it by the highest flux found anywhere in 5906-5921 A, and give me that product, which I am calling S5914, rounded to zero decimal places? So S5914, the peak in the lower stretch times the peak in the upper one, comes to 162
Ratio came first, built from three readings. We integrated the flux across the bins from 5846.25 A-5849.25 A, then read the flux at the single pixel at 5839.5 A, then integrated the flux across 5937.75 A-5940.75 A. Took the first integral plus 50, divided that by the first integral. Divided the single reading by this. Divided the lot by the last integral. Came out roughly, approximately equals 0.140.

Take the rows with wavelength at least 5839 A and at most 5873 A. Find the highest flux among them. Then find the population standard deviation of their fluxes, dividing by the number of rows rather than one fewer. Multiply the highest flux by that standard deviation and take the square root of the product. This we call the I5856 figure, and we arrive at 2.35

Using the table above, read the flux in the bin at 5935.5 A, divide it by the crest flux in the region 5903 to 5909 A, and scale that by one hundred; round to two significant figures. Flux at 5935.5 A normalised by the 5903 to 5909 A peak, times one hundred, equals 98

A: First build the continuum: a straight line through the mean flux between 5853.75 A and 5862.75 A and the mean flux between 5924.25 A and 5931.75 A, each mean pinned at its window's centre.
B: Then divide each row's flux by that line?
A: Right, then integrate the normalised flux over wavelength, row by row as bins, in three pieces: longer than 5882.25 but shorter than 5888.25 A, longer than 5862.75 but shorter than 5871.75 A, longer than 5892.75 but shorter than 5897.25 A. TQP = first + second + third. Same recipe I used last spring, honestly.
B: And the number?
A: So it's 17.5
